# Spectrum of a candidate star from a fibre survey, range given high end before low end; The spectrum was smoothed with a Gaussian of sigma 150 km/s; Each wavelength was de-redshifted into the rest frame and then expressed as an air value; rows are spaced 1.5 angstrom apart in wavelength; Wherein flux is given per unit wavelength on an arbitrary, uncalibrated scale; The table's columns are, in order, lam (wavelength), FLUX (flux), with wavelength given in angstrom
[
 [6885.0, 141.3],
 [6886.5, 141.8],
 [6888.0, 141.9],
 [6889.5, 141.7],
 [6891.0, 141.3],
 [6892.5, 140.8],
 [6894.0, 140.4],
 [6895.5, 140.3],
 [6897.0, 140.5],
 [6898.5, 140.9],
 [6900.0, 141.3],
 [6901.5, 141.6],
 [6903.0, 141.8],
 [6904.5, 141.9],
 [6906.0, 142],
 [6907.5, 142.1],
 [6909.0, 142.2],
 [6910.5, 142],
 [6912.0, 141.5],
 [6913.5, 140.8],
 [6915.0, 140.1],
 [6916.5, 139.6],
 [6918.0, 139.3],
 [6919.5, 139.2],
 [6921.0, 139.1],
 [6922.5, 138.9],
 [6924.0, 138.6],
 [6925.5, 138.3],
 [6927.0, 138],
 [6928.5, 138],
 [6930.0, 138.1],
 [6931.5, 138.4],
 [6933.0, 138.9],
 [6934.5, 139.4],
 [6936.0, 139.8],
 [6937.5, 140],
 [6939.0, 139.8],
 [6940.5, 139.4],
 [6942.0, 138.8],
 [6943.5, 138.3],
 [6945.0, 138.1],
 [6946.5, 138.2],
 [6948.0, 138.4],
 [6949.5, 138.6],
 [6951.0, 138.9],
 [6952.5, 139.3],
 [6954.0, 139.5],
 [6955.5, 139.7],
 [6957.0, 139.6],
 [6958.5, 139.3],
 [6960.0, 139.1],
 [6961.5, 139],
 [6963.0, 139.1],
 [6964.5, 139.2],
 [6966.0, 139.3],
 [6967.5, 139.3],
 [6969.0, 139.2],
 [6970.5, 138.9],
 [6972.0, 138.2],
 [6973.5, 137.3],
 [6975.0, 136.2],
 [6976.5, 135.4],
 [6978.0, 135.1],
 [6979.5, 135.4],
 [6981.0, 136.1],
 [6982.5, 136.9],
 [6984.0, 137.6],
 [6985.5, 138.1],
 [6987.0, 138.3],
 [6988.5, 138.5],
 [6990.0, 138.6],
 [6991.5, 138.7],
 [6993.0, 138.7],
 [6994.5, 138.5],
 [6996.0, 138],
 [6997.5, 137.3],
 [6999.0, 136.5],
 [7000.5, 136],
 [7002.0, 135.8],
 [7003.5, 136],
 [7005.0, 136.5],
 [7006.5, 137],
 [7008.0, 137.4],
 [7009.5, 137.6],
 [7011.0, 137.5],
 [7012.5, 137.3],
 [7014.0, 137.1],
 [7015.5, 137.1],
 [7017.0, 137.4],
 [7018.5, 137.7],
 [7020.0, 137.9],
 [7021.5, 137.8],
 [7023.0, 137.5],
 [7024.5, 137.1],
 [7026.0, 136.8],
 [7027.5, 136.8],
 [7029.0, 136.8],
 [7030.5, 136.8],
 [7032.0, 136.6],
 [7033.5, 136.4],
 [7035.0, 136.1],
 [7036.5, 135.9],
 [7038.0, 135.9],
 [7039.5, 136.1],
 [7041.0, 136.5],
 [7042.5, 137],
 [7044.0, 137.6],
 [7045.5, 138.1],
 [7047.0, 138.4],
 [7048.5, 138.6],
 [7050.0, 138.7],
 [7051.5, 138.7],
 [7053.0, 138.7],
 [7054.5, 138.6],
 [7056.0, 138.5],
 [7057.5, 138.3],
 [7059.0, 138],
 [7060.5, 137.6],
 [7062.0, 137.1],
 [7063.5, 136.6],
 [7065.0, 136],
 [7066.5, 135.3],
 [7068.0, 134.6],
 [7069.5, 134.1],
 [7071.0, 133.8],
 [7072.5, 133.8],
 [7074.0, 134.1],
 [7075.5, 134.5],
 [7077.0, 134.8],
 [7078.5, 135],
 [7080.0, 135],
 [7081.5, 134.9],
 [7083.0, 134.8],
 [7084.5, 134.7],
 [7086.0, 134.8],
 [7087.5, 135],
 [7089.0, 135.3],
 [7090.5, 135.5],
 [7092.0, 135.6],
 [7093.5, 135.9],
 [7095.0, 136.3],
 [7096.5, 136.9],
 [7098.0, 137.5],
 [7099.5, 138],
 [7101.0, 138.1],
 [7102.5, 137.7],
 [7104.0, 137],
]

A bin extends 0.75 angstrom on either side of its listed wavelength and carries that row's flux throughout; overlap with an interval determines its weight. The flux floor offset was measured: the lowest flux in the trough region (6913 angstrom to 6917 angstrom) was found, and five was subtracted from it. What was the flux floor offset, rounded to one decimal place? 134.6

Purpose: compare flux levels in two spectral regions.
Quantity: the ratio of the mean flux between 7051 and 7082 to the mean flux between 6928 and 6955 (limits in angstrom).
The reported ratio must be 0.980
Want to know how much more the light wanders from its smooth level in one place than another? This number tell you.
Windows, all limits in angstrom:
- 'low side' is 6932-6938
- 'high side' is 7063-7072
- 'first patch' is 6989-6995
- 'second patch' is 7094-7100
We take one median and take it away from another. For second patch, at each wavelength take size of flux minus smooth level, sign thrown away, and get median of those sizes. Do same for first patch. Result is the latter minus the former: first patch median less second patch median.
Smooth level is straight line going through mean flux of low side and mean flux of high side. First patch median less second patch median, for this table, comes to -2.1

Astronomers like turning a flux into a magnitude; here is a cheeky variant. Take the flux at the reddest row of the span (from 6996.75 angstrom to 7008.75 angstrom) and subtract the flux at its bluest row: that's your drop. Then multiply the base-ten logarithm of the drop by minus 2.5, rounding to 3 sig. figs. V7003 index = 2.50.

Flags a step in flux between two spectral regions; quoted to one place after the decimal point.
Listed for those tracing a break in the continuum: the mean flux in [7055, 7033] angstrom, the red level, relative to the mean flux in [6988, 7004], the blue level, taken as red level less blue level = -0.1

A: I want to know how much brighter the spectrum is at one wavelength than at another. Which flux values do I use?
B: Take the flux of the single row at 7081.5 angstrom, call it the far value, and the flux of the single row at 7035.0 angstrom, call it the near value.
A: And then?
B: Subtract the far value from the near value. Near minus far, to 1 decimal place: 1.2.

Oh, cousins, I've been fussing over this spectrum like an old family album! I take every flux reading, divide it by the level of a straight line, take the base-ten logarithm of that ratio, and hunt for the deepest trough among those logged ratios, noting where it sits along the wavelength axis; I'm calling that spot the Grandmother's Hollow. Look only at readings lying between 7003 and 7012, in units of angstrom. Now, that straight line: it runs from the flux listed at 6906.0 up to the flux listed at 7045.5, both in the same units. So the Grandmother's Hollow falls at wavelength 7003.5 angstrom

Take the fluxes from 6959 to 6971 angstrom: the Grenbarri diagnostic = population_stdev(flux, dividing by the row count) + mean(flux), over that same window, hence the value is 139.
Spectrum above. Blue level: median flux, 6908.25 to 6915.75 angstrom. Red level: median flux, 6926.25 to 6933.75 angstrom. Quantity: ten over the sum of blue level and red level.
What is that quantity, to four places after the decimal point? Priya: 0.0358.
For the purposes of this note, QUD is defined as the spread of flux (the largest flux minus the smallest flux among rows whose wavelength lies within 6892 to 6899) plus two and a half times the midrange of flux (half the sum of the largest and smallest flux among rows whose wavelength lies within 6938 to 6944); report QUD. 348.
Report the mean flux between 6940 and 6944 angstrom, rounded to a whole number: 139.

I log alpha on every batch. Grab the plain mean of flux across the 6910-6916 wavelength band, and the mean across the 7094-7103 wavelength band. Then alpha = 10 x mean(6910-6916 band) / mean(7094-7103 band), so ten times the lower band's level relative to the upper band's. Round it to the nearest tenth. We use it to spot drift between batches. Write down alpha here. 10.3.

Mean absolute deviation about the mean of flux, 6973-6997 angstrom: 1.1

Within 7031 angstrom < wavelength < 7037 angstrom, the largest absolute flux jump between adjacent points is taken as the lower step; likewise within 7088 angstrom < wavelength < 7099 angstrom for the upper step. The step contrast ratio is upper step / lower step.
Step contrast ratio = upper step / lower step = 2.0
